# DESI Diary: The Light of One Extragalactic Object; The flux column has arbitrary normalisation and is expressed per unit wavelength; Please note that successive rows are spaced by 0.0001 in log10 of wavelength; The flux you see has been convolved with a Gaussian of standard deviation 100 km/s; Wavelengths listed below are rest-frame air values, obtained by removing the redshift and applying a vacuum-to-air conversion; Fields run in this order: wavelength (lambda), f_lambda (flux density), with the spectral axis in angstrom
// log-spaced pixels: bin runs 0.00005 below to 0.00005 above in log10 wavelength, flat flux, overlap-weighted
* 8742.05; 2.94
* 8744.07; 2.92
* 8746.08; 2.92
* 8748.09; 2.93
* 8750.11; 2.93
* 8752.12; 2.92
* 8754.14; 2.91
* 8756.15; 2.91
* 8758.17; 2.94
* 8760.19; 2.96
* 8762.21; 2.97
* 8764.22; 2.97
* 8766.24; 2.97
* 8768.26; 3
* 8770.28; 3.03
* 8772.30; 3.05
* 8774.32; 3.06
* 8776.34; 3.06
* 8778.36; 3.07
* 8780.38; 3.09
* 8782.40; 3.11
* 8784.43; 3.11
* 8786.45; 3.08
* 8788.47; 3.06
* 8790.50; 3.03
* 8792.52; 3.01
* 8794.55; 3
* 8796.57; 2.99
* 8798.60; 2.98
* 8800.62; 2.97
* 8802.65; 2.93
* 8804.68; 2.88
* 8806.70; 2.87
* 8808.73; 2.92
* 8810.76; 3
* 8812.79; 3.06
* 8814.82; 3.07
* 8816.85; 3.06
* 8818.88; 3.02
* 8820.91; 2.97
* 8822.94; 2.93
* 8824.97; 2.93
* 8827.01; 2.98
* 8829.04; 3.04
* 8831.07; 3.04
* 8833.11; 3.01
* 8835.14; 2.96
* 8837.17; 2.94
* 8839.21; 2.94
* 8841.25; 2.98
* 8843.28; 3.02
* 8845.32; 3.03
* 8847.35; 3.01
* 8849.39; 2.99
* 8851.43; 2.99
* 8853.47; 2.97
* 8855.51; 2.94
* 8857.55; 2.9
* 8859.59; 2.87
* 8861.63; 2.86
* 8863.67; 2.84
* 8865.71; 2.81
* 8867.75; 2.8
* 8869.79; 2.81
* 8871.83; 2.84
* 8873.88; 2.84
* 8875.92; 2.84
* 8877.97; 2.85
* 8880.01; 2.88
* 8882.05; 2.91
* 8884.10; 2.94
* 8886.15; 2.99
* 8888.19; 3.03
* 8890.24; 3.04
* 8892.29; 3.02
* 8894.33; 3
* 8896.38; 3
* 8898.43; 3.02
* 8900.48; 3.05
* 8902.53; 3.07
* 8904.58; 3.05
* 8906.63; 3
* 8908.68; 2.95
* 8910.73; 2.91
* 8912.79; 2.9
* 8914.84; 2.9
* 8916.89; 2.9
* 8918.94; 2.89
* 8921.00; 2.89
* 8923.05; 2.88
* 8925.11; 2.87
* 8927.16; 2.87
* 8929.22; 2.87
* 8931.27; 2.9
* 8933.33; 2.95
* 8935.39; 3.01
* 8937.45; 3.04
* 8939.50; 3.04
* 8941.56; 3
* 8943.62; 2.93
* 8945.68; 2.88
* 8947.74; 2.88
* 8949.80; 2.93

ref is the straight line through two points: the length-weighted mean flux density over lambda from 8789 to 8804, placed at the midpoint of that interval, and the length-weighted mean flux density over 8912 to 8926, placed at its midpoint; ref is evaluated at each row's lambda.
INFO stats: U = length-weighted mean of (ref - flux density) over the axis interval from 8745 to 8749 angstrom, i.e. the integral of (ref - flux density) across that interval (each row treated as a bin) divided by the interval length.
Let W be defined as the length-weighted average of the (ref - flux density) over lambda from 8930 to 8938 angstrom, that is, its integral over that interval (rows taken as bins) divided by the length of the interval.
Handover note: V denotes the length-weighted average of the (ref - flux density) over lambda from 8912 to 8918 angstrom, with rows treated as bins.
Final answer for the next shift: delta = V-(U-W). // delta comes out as -0.20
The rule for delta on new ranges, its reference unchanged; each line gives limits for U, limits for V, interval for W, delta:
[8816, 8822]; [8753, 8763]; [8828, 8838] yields 0.08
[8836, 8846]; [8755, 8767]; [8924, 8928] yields 0.10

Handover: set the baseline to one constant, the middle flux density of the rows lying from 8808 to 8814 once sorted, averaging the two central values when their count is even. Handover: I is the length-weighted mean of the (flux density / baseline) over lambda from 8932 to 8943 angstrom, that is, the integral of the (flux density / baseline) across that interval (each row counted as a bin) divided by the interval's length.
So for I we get 1.00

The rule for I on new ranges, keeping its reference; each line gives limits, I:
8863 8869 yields 0.94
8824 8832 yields 1.00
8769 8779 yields 1.02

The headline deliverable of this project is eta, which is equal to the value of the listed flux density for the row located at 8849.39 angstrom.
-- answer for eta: 2.99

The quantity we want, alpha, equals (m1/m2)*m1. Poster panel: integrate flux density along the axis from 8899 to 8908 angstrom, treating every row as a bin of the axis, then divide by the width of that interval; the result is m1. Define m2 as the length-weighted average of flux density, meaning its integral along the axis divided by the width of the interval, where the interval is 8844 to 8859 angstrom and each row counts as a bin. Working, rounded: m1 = 3.04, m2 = 2.97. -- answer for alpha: 3.10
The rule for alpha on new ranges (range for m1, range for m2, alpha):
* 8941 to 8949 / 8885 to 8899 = 2.83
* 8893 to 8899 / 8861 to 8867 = 3.19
